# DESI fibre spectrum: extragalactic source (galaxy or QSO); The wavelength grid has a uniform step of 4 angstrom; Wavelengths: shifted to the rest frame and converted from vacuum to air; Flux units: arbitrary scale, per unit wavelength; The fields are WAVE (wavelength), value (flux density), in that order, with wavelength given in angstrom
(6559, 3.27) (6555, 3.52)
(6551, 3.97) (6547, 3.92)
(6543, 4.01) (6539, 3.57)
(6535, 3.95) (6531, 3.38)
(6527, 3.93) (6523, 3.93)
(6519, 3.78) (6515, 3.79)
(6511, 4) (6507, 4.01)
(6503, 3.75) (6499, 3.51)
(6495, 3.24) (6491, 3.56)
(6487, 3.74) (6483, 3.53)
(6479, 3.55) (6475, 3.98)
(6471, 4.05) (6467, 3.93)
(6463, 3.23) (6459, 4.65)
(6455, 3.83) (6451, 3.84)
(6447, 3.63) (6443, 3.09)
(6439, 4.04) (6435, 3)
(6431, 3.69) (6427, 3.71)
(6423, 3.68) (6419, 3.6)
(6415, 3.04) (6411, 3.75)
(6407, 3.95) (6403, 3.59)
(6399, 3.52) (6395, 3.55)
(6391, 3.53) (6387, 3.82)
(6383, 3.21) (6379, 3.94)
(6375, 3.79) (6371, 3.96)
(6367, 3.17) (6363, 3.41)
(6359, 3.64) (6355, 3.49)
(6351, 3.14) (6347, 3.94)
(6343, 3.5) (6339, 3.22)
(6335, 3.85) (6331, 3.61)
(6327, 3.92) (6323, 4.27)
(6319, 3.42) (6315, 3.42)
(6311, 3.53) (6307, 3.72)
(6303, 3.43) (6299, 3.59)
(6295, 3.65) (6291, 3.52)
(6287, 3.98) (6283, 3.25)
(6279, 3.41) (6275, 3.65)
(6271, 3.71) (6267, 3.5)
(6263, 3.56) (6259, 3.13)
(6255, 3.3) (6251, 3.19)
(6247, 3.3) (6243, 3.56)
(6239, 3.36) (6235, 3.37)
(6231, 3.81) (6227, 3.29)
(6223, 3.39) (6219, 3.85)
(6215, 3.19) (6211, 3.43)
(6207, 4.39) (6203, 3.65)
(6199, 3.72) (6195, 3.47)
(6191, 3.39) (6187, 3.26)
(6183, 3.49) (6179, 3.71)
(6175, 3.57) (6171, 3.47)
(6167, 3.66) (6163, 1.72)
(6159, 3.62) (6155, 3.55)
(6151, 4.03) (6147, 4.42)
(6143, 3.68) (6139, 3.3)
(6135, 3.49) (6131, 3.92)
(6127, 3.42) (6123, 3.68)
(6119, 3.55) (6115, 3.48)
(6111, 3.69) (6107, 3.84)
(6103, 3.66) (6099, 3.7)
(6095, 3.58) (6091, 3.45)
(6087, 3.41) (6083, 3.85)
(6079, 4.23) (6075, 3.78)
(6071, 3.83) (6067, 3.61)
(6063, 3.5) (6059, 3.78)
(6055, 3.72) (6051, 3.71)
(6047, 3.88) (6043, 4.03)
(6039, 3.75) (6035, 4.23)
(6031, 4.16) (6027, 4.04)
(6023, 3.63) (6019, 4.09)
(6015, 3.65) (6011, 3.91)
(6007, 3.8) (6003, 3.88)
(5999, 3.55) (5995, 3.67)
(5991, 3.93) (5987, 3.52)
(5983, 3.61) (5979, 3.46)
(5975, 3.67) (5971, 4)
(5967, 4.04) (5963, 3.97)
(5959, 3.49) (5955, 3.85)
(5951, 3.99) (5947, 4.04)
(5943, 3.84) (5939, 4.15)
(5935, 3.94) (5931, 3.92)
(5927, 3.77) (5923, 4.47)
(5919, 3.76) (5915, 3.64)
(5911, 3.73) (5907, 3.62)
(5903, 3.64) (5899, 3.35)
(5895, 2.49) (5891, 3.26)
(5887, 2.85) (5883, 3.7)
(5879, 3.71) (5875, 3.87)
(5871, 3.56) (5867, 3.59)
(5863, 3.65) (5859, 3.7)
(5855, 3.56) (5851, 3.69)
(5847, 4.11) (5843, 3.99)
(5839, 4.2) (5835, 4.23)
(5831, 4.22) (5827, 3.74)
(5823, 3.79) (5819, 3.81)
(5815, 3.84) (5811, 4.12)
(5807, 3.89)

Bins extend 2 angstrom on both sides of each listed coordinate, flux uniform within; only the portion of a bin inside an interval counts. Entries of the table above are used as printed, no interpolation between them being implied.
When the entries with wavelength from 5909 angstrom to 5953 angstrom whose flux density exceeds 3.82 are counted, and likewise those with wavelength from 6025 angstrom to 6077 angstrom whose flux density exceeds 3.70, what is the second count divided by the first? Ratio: 1.57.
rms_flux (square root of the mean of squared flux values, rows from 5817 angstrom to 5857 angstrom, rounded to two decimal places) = 3.94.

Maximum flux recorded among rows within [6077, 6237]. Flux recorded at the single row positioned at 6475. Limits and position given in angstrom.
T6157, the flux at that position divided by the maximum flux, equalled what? 0.90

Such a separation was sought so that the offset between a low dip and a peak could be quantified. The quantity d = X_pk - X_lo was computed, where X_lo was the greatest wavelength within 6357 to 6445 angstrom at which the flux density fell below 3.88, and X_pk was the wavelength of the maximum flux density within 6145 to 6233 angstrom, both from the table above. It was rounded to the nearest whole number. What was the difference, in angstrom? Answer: -296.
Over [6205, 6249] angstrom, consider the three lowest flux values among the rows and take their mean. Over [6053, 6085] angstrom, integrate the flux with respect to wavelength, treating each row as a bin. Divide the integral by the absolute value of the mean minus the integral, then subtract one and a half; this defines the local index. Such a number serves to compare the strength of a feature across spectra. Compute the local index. -0.472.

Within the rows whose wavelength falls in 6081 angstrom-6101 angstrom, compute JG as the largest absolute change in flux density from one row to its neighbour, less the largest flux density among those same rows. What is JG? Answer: -3.41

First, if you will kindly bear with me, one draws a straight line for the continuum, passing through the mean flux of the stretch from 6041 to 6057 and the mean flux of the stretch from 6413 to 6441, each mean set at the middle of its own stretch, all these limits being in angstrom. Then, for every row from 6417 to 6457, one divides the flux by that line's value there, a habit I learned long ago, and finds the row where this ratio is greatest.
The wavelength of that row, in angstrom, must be 6439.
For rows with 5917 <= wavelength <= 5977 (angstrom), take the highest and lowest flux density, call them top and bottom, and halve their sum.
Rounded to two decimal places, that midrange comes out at 3.98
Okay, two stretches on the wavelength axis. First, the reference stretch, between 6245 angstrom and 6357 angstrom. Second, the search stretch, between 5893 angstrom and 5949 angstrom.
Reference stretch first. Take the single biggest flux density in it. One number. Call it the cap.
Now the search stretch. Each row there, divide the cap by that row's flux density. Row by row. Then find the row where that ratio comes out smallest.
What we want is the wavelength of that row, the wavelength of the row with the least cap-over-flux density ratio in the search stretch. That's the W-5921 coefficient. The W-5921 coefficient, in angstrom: 5923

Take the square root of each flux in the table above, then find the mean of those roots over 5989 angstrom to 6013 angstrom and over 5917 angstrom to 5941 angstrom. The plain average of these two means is 1.97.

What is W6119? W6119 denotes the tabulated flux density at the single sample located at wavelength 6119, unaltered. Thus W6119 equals 3.55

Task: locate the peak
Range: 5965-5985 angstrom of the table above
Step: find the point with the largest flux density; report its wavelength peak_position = 5967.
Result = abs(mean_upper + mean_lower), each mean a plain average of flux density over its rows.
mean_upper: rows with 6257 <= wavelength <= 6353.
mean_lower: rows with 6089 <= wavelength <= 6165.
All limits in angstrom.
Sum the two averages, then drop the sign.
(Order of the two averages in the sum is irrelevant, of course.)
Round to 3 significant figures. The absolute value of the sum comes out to 7.15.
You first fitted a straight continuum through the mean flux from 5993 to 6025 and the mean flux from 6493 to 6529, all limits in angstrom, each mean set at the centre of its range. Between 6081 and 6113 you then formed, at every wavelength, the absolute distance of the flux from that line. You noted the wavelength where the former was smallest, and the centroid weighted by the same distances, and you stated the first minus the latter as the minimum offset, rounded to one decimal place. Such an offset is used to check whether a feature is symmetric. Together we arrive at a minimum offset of 13.4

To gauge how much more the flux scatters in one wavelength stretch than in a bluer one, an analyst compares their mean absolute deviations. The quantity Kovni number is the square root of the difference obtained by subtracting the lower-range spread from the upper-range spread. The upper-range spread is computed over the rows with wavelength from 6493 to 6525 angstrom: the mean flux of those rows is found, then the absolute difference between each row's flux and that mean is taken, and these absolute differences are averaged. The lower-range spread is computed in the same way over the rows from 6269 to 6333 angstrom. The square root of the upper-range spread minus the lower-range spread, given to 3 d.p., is 0.047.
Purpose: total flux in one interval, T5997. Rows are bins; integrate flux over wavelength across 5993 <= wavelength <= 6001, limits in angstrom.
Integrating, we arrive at 28.9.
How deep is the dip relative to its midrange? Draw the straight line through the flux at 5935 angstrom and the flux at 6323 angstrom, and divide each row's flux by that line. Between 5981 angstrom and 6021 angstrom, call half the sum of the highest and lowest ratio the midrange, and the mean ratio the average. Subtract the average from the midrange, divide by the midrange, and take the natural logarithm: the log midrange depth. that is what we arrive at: -4.51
